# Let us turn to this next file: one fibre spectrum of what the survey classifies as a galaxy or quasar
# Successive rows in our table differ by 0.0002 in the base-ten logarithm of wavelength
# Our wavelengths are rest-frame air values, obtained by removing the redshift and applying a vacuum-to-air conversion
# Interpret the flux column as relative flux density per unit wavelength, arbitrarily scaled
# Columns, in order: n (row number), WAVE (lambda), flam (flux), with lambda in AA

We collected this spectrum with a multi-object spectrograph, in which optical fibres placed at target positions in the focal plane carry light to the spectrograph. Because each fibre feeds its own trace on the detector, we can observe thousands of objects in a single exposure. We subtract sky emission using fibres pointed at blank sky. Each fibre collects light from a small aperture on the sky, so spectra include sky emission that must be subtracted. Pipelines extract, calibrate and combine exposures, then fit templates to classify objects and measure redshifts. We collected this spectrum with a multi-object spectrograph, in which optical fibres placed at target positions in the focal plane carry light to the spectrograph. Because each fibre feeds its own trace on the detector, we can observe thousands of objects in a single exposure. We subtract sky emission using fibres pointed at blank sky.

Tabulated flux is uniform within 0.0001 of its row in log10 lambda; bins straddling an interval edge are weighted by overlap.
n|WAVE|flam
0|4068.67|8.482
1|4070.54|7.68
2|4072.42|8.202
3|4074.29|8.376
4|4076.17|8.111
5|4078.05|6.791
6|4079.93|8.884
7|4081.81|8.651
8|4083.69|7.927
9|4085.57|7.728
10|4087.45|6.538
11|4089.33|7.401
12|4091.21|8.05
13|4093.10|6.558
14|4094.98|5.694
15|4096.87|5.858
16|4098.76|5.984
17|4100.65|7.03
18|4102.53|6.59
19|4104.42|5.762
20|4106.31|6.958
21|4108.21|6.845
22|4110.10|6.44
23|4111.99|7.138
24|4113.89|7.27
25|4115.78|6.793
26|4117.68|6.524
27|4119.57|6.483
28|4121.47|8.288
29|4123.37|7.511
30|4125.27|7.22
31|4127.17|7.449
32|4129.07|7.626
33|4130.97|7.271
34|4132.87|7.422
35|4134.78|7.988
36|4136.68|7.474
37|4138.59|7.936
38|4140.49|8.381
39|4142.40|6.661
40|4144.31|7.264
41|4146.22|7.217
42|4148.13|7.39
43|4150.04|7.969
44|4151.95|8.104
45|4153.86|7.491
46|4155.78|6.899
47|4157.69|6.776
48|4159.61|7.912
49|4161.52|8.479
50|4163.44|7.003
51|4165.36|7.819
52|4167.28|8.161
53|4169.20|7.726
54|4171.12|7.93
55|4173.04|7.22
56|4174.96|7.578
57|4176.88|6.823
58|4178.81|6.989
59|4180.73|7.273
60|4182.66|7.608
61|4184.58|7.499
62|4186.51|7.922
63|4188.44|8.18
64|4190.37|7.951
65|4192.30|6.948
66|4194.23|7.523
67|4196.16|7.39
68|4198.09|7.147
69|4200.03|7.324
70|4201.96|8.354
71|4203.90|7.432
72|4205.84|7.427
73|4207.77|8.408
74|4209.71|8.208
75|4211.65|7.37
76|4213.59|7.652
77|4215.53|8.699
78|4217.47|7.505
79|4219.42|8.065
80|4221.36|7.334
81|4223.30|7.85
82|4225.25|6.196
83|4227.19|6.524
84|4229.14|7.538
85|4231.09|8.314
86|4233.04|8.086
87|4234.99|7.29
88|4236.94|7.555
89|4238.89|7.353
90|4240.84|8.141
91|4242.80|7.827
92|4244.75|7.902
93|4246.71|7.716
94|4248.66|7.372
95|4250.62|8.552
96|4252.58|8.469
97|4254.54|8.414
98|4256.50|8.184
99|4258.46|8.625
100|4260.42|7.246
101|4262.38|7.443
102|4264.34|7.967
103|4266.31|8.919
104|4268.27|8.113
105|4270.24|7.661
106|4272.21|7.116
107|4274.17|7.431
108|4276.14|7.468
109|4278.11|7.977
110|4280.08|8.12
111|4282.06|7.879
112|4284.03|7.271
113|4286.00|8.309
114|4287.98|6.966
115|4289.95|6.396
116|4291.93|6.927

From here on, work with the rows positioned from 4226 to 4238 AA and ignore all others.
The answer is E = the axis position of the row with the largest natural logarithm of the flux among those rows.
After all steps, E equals 4231.09 AA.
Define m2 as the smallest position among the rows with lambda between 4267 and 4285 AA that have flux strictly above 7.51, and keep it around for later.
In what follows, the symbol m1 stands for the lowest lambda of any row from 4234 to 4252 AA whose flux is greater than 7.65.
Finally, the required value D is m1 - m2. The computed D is -27.4 AA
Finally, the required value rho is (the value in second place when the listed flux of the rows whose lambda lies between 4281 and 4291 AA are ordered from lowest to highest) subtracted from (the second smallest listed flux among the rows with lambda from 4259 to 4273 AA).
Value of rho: 0.28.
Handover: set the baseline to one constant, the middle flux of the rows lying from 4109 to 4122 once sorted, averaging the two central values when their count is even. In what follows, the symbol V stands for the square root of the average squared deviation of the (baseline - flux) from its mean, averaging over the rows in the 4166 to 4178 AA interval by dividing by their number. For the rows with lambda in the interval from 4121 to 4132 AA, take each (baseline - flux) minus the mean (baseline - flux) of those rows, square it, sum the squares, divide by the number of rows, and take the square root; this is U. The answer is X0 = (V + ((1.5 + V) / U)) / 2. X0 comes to 3.0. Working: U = 0.35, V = 0.44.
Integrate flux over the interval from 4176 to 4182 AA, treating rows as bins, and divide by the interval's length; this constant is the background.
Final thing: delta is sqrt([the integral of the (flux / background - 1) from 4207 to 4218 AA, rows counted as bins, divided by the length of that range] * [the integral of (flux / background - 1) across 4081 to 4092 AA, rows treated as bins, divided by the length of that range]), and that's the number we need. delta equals 0.110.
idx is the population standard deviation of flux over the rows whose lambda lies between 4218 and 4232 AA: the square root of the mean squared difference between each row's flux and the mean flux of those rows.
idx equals 0.73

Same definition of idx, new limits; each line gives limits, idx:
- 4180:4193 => 0.40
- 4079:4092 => 0.73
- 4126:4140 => 0.25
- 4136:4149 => 0.51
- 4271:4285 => 0.35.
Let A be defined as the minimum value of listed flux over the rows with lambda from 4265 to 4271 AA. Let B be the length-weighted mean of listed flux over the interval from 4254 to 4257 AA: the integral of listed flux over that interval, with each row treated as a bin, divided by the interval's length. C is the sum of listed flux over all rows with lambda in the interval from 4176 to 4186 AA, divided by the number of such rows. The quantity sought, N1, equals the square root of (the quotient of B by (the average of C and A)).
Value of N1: 1.06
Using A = 7.661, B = 8.30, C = 7.24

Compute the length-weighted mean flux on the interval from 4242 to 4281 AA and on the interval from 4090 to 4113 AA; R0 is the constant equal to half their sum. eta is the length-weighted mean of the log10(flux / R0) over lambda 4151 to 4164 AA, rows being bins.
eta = 0.015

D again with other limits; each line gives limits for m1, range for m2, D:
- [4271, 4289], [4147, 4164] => 128.1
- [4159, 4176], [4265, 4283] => -106.7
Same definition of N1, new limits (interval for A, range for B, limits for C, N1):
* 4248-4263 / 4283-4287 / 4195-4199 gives 1.04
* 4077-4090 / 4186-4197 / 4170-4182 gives 1.05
